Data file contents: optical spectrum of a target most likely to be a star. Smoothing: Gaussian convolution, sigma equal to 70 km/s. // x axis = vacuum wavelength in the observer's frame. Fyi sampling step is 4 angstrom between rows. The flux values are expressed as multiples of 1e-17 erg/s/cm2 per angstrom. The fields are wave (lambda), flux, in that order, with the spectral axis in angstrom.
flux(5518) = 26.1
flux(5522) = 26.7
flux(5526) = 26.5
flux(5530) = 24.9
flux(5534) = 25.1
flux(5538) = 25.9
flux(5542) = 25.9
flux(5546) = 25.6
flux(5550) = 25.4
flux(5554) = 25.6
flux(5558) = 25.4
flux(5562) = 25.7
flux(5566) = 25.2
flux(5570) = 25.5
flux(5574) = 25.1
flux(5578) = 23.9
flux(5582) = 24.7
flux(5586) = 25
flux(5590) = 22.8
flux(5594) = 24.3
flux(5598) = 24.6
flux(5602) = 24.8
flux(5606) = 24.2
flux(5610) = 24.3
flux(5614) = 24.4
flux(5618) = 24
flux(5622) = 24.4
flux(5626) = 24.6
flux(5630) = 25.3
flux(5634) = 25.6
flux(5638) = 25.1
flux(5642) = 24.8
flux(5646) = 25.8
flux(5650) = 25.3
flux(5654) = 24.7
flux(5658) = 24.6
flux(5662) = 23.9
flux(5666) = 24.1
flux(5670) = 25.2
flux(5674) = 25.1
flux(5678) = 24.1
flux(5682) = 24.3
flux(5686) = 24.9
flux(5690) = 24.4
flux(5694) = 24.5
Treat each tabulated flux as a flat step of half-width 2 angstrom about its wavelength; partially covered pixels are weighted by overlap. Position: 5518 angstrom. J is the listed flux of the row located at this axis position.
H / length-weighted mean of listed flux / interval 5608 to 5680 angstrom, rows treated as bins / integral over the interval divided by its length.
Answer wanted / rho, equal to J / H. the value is 1.055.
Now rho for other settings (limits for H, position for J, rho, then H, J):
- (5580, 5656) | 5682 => 0.985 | 24.7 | 24.3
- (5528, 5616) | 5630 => 1.015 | 24.9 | 25.3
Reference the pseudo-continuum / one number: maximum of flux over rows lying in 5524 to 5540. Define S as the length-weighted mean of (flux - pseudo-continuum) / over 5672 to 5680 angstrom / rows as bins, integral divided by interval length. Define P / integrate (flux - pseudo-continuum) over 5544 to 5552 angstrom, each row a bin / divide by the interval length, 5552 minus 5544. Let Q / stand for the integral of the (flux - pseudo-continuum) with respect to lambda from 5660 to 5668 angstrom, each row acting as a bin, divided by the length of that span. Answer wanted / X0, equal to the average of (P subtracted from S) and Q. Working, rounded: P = -1.0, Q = -2.50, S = -1.90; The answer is -1.7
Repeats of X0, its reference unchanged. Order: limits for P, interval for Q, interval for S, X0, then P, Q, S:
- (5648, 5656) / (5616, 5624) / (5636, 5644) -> -1.2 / -1.5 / -2.30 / -1.55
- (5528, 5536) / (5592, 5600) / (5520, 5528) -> -0.2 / -1.5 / -2.05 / 0.10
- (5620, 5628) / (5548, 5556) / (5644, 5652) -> 0.0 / -2.0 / -1.00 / -0.95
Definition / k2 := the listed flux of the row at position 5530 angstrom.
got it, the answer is 24.9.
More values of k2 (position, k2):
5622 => 24.4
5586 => 25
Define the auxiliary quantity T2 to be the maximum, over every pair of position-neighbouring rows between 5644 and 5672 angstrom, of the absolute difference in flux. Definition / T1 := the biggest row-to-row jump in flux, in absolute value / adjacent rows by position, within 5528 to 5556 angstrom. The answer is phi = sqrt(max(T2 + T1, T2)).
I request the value 1.38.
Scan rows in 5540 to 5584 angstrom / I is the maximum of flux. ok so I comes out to 25.9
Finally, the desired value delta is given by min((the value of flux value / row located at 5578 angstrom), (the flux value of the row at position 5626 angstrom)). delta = 23.9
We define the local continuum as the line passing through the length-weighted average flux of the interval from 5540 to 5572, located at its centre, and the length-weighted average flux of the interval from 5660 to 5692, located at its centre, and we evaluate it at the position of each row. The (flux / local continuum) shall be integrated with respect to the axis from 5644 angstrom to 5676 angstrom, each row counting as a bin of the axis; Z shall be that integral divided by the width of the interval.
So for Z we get 1.01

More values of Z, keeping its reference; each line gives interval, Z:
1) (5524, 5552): 1.00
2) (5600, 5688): 1.00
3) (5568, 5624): 0.97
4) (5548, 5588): 0.99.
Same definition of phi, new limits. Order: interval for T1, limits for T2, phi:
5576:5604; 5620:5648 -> 1.79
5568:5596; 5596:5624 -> 1.67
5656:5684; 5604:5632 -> 1.34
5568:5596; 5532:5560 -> 1.73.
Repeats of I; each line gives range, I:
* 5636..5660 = 25.8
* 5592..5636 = 25.6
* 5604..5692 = 25.8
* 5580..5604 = 25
